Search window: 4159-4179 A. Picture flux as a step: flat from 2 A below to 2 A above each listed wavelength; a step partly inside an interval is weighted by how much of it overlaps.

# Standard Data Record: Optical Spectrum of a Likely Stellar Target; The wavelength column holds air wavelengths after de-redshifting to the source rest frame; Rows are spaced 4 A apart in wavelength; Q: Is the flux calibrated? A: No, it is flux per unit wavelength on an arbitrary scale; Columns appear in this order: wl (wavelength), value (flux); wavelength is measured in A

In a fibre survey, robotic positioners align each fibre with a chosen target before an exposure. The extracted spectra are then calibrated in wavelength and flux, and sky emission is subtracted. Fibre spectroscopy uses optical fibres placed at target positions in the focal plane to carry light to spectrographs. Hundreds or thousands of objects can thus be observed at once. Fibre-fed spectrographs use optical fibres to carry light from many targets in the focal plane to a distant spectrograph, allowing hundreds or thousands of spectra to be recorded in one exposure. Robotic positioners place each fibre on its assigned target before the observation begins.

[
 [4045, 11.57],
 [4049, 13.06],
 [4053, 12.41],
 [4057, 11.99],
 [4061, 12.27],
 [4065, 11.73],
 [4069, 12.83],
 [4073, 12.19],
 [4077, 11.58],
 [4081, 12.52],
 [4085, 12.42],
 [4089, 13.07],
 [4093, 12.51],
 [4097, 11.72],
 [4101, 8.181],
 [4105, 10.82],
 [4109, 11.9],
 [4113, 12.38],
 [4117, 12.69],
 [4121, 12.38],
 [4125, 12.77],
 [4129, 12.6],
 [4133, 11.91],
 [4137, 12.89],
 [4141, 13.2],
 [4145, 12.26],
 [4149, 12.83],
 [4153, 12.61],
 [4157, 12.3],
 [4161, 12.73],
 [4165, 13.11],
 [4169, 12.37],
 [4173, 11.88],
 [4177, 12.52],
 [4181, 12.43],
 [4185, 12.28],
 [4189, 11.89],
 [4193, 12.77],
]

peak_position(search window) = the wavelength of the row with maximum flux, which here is 4165 A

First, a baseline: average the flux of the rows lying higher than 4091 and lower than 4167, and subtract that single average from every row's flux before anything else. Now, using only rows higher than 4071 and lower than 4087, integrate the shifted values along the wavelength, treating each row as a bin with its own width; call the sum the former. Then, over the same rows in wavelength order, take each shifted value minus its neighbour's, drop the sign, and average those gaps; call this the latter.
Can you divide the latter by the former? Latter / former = -1.6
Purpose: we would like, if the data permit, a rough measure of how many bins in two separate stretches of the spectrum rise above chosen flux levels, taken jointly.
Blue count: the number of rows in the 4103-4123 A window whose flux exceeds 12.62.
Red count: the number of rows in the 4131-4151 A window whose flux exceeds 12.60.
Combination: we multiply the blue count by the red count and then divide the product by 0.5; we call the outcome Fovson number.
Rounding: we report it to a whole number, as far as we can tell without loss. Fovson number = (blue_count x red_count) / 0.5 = 6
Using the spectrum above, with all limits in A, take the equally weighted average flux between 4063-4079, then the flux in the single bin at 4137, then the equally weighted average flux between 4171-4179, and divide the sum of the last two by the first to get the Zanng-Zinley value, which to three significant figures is 2.08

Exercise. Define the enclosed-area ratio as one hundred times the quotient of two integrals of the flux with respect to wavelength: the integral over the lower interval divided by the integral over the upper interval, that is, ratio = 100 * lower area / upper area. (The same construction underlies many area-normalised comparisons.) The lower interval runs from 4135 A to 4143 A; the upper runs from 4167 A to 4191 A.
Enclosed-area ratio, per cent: 36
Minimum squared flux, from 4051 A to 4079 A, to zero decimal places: 134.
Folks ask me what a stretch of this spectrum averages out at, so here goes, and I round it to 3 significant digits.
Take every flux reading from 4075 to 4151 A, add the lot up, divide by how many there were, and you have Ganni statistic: 12.1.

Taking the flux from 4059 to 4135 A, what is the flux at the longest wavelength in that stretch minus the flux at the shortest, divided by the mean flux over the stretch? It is -0.030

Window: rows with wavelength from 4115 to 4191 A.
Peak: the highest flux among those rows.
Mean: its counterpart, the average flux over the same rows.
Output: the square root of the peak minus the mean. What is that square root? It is 0.83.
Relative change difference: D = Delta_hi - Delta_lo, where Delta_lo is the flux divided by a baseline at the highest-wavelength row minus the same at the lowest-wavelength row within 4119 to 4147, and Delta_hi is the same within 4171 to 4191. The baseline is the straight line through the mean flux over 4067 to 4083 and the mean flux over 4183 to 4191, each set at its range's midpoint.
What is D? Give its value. 0.01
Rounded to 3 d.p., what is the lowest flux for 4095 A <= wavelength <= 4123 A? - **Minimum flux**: 8.181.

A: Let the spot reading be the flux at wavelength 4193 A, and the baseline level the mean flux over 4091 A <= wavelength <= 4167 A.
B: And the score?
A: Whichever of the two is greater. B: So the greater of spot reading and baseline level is 12.8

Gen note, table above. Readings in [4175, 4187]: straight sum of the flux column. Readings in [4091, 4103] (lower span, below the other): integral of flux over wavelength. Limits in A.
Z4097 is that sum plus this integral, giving 167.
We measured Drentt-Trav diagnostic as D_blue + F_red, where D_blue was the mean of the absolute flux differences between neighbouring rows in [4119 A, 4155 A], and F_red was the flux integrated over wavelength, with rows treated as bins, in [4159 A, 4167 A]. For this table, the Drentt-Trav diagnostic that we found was 104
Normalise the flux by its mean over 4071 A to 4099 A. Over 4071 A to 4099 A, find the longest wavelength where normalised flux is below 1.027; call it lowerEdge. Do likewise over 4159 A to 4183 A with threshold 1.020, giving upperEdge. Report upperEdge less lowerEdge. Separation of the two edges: 84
